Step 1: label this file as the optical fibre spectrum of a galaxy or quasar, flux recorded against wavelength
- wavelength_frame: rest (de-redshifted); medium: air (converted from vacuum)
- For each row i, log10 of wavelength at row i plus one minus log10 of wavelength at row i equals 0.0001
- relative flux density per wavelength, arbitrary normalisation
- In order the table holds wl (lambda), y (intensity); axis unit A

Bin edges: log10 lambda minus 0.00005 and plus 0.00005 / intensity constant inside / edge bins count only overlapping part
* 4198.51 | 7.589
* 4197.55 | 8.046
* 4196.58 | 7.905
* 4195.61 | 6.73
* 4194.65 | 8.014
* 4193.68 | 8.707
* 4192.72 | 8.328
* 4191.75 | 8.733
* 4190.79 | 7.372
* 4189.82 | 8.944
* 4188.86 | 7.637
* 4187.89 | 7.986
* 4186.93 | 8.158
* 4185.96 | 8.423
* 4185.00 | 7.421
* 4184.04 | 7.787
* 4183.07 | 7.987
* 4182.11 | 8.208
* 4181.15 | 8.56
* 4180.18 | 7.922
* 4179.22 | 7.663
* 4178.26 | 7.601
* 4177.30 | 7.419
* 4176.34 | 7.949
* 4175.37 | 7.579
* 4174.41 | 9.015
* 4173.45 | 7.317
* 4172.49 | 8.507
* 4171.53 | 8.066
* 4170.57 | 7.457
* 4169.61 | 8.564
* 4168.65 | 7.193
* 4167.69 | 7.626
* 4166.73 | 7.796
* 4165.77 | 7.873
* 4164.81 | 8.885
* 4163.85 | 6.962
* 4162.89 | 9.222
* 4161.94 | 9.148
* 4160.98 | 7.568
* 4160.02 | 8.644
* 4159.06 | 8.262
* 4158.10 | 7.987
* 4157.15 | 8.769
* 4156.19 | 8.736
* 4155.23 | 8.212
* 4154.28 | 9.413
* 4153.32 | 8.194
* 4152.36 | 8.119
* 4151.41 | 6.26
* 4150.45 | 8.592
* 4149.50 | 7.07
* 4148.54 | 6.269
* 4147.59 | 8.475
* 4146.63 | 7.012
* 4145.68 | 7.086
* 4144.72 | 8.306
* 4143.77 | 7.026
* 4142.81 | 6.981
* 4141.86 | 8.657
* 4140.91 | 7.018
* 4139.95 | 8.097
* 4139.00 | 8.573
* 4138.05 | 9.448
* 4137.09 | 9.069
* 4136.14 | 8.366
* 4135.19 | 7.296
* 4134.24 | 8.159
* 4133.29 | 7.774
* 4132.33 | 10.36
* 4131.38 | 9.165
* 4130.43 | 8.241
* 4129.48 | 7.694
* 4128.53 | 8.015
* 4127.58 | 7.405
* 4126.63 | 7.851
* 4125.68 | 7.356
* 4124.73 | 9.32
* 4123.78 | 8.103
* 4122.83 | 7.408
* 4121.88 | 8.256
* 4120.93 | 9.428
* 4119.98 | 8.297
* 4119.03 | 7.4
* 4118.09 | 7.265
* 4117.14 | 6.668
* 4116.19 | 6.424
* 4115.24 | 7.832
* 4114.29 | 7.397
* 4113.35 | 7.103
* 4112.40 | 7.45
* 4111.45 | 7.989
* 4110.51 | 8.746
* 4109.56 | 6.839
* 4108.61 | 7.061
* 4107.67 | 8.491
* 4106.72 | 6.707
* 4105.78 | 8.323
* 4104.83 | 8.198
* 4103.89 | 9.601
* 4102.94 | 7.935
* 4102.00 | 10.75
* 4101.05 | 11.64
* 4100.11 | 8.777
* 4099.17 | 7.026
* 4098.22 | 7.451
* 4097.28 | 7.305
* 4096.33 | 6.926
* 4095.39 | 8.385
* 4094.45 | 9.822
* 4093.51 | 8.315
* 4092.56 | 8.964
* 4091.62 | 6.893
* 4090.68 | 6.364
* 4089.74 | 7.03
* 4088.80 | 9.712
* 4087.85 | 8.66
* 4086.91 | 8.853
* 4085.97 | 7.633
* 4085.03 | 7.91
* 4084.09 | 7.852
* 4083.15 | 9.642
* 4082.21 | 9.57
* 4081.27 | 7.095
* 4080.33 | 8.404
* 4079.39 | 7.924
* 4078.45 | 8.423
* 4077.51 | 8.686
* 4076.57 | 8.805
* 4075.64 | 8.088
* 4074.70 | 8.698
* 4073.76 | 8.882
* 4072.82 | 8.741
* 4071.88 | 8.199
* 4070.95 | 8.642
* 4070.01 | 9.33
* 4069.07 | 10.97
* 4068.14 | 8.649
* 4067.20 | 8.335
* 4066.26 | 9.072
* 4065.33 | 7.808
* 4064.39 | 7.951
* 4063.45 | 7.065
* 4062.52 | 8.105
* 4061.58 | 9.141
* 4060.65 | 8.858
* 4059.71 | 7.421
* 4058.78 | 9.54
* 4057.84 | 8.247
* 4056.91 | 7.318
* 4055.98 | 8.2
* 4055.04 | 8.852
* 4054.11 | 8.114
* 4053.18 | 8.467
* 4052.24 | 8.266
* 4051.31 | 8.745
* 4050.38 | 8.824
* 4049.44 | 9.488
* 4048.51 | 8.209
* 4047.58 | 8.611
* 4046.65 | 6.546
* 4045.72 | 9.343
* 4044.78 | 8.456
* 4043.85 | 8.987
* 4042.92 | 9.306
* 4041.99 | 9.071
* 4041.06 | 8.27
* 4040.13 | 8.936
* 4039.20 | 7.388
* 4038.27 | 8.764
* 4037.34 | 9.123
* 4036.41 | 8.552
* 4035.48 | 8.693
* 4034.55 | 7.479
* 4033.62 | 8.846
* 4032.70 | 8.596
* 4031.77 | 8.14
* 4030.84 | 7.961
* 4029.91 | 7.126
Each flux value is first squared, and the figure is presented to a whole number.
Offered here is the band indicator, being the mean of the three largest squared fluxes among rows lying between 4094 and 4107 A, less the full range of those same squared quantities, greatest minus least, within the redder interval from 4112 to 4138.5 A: 50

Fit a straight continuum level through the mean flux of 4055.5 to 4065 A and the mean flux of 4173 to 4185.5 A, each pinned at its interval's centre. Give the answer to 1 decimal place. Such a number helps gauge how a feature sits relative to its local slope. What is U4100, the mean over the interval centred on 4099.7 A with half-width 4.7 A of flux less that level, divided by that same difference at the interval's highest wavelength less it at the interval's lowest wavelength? 0.4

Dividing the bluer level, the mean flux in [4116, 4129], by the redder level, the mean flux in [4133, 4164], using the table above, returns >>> 0.97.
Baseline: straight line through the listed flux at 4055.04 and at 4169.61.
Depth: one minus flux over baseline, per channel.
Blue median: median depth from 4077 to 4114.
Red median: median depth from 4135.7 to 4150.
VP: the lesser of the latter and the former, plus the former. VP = 0.121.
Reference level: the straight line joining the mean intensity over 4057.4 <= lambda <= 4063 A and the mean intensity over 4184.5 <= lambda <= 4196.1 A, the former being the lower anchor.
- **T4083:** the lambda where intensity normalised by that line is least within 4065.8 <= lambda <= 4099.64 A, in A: 4090.68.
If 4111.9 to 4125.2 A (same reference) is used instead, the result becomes 4116.19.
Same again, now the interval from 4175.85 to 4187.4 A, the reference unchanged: 4177.30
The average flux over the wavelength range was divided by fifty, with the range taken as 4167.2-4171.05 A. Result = 0.154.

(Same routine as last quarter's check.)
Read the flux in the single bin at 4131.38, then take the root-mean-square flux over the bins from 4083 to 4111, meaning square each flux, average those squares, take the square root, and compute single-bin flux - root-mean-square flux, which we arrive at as 0.8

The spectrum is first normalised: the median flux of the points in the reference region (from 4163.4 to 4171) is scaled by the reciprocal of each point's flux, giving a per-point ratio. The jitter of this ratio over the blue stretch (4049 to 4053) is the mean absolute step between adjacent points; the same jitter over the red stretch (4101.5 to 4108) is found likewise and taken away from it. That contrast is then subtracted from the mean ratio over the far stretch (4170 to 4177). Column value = 1.10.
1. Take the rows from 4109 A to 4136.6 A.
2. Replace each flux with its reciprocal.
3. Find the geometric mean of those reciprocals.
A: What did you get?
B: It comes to 0.127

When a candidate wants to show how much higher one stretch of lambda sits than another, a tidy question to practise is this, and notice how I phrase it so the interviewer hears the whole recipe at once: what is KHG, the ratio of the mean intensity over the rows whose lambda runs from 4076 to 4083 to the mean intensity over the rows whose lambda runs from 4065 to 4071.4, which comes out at 0.94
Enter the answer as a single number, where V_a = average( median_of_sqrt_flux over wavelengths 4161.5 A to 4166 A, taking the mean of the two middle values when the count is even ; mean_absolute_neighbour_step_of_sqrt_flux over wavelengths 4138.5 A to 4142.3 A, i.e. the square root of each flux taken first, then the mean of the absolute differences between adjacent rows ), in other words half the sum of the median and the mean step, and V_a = 1.59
